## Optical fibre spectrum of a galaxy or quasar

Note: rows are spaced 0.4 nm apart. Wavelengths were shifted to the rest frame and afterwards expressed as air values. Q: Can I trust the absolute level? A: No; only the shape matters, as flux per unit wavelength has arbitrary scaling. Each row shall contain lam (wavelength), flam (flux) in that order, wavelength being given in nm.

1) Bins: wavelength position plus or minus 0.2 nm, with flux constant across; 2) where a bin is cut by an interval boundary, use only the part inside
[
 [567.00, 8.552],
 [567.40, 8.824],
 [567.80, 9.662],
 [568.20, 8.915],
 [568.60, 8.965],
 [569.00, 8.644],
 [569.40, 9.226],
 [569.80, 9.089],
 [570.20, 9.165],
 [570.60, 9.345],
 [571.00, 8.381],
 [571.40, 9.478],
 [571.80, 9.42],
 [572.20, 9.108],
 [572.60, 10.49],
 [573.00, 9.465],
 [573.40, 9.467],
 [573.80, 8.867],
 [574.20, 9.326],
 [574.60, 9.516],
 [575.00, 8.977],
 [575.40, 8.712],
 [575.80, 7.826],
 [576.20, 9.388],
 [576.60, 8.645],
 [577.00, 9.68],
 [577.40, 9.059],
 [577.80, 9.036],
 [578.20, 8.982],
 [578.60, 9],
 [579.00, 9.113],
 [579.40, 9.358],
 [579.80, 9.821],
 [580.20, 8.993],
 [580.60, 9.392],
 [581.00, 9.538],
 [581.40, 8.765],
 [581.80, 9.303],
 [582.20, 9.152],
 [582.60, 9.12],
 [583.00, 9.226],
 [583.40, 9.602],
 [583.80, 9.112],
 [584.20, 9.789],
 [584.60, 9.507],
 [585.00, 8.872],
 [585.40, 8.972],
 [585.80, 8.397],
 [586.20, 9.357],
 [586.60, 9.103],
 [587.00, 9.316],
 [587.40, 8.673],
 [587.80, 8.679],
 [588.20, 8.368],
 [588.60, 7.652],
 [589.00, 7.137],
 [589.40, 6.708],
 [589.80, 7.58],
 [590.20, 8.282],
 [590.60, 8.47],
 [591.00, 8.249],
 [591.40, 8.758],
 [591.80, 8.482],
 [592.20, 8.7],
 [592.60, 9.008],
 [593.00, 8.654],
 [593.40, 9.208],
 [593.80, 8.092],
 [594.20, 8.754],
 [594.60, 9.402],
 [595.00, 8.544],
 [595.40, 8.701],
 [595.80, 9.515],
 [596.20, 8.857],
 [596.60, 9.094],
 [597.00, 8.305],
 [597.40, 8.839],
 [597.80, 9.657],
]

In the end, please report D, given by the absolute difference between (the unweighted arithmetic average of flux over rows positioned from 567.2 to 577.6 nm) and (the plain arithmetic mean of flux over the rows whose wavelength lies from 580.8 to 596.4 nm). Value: 0.38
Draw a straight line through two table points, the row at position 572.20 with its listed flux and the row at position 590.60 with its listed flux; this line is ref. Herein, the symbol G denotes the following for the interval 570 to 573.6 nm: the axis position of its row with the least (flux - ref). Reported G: 571.00 nm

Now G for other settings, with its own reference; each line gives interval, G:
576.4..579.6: 576.60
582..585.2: 585.00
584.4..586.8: 585.80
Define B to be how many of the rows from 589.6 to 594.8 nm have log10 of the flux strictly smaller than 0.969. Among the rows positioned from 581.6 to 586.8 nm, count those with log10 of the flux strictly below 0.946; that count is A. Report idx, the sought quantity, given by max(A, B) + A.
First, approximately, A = 1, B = 12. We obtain 13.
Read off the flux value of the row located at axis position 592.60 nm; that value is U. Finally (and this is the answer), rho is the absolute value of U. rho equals 9.0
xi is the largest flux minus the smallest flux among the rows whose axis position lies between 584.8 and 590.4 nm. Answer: 2.6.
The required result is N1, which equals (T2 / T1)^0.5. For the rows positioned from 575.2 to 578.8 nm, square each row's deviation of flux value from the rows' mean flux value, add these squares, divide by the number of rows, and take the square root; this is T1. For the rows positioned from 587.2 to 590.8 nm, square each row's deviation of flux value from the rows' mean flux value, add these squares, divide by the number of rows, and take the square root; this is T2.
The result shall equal 1.17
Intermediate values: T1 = 0.49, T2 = 0.7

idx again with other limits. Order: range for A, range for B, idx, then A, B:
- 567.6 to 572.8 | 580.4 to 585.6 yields 10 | 2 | 8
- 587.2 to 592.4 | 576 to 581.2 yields 26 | 13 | 7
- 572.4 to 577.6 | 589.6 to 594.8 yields 15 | 3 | 12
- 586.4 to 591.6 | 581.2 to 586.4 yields 22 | 11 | 9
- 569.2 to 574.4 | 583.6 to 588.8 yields 10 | 1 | 9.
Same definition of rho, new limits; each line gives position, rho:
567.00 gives 8.6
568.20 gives 8.9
